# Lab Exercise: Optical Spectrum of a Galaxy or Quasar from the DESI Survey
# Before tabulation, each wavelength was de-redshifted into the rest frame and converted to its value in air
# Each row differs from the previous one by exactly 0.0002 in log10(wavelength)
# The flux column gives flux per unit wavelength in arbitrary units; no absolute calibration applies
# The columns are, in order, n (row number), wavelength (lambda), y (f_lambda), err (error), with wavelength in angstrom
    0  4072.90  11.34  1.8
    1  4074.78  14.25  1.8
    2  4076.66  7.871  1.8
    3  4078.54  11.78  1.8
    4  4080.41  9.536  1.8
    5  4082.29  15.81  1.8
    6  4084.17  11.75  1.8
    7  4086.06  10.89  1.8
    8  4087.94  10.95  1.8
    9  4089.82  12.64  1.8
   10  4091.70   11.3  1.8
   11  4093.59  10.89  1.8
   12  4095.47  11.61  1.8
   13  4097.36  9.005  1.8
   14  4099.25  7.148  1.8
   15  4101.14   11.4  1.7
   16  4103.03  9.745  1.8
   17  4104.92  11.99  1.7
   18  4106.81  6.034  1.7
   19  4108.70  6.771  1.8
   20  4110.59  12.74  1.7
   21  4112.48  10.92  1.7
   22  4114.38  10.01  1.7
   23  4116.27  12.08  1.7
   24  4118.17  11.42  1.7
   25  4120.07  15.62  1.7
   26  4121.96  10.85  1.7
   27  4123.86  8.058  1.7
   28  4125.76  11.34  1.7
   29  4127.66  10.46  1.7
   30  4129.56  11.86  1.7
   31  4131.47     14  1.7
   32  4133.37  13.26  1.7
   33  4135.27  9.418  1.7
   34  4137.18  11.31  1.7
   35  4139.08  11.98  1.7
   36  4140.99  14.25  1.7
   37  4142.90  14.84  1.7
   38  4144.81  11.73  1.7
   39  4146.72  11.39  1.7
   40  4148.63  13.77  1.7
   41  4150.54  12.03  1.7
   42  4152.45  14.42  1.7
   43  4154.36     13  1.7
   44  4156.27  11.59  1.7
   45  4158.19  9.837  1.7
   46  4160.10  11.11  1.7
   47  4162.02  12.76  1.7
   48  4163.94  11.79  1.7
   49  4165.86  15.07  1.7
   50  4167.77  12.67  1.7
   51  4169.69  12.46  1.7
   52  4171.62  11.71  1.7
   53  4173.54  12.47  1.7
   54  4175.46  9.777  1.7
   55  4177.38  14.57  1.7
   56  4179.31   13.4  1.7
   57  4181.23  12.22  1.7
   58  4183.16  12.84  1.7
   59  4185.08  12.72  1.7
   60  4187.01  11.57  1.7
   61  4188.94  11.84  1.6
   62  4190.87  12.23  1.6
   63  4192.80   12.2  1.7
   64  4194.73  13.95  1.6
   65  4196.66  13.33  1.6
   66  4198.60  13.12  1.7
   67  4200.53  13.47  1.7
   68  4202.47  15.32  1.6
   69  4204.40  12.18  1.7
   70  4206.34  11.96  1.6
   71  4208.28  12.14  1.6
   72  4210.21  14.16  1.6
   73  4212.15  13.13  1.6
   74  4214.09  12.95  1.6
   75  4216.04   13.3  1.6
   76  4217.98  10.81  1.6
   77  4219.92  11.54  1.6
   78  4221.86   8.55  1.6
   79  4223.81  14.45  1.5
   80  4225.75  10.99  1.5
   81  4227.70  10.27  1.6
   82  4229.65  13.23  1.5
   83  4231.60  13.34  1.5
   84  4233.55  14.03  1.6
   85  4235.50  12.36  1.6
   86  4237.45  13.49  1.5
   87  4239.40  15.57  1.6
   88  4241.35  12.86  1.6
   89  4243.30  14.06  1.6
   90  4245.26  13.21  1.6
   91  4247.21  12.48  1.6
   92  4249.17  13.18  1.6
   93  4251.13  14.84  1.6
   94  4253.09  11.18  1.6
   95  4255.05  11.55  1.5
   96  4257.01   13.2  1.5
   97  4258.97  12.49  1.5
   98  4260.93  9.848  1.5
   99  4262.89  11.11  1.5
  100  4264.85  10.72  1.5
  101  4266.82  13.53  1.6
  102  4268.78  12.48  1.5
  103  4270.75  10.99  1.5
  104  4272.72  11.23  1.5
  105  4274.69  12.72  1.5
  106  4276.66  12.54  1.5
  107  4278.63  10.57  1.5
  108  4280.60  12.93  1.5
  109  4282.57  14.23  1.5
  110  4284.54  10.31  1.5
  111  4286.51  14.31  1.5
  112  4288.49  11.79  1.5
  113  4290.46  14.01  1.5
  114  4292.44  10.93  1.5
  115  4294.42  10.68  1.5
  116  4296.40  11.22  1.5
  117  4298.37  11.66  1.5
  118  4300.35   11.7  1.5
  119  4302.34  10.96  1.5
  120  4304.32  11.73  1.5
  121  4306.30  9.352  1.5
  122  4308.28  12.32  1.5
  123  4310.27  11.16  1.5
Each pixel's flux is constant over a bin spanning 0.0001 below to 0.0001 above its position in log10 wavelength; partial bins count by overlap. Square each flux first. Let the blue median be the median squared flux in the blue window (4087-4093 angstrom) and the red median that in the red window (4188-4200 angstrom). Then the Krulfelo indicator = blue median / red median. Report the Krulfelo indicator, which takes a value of 0.79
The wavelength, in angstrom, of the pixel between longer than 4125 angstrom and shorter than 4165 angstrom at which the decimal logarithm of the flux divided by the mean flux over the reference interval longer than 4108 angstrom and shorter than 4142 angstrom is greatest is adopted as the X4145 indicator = 4142.90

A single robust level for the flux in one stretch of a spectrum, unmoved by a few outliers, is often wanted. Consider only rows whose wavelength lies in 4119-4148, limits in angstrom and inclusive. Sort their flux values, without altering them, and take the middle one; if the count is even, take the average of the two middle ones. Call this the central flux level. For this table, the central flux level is 11.7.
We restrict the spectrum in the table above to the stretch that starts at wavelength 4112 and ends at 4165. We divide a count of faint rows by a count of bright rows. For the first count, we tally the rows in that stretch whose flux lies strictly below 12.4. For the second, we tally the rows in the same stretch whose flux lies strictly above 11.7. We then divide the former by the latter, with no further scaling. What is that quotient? 1.27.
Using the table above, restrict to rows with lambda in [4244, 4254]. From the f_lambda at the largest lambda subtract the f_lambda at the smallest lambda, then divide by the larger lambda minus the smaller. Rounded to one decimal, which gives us -0.3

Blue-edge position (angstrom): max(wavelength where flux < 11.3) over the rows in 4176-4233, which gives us 4227.70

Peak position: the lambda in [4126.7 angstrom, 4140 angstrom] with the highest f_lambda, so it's 4131.47 angstrom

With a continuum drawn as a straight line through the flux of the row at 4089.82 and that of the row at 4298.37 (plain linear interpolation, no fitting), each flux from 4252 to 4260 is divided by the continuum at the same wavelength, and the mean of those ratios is 1.02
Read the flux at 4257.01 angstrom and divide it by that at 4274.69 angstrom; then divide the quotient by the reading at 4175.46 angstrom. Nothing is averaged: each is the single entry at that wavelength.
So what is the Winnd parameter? 0.11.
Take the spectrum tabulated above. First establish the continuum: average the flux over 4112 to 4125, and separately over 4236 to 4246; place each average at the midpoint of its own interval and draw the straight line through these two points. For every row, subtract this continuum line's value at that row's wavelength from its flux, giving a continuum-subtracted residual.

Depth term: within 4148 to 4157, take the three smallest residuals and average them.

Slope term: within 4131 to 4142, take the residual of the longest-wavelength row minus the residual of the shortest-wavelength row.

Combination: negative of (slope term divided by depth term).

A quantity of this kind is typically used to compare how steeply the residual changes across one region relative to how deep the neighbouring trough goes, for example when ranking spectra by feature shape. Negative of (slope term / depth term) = -0.3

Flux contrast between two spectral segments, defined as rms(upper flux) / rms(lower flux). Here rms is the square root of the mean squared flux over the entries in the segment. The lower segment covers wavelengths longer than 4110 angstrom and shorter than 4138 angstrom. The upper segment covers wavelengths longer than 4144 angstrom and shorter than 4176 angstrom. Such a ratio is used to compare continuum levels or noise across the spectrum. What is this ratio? 1.05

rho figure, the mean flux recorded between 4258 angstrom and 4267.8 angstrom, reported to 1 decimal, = 11.5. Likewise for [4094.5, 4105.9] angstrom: 10.1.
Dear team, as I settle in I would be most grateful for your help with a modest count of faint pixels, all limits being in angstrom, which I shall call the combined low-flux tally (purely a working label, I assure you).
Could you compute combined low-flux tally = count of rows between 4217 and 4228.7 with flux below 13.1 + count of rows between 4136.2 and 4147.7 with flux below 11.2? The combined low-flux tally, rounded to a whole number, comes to 5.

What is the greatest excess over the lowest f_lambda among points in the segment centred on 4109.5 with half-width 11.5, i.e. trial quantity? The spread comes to 10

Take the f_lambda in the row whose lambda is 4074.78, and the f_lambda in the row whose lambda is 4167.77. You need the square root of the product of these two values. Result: 13.4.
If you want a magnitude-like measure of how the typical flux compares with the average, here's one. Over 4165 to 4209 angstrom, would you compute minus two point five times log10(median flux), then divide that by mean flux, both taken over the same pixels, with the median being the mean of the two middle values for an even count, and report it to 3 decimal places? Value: -0.215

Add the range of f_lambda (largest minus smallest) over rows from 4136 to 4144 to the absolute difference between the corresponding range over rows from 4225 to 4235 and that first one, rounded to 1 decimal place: 3.8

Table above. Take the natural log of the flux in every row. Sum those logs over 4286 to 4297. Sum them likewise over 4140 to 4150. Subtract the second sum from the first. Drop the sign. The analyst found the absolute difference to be 2.1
